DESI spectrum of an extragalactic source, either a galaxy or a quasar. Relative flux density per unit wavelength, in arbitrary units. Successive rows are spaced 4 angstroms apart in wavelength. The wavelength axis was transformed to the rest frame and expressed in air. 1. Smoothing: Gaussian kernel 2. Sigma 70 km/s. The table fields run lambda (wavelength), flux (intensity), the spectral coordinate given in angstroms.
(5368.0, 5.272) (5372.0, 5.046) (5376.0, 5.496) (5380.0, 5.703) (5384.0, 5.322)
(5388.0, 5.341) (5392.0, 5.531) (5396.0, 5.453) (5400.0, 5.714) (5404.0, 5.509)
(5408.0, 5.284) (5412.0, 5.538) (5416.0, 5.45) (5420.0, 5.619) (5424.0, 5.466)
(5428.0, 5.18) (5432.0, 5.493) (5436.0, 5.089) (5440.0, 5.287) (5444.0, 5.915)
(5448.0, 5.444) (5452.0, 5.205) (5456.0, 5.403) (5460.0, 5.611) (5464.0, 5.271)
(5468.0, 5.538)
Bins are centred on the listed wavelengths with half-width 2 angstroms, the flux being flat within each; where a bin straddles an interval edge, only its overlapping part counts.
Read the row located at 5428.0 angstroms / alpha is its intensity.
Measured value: 5.18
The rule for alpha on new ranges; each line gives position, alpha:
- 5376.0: 5.496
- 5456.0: 5.403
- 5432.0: 5.493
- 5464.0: 5.271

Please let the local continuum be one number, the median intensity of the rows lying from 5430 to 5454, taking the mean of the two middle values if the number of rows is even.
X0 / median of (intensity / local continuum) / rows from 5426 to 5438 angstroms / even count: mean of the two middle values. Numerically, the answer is 0.97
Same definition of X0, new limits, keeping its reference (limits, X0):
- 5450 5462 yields 1.01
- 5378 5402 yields 1.02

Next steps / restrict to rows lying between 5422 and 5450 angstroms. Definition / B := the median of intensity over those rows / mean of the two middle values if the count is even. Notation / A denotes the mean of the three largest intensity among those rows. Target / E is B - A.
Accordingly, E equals -0.18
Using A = 5.62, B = 5.44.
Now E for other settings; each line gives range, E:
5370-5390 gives -0.17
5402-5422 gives -0.05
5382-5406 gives -0.10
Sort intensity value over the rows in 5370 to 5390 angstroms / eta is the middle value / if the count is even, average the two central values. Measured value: 5.34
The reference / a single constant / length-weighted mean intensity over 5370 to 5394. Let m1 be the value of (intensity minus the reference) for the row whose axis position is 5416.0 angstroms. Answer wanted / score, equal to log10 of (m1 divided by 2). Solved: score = -1.66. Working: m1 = 0.04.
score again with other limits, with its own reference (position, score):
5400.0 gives -0.81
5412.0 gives -1.18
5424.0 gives -1.53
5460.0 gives -0.99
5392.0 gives -1.21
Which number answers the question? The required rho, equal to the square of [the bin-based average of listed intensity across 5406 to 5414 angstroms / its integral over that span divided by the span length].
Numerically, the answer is 29.3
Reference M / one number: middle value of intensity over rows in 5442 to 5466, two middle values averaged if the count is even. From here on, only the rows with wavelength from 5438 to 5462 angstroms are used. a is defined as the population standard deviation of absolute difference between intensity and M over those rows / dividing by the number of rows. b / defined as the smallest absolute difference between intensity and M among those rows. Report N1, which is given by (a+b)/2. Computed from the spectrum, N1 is 0.090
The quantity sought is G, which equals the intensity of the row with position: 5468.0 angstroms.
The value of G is 5.538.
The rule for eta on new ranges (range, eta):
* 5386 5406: 5.51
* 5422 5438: 5.32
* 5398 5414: 5.52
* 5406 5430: 5.46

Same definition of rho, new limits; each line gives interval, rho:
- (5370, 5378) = 27.8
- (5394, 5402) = 31.2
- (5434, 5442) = 26.9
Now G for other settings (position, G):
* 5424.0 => 5.466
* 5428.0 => 5.18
